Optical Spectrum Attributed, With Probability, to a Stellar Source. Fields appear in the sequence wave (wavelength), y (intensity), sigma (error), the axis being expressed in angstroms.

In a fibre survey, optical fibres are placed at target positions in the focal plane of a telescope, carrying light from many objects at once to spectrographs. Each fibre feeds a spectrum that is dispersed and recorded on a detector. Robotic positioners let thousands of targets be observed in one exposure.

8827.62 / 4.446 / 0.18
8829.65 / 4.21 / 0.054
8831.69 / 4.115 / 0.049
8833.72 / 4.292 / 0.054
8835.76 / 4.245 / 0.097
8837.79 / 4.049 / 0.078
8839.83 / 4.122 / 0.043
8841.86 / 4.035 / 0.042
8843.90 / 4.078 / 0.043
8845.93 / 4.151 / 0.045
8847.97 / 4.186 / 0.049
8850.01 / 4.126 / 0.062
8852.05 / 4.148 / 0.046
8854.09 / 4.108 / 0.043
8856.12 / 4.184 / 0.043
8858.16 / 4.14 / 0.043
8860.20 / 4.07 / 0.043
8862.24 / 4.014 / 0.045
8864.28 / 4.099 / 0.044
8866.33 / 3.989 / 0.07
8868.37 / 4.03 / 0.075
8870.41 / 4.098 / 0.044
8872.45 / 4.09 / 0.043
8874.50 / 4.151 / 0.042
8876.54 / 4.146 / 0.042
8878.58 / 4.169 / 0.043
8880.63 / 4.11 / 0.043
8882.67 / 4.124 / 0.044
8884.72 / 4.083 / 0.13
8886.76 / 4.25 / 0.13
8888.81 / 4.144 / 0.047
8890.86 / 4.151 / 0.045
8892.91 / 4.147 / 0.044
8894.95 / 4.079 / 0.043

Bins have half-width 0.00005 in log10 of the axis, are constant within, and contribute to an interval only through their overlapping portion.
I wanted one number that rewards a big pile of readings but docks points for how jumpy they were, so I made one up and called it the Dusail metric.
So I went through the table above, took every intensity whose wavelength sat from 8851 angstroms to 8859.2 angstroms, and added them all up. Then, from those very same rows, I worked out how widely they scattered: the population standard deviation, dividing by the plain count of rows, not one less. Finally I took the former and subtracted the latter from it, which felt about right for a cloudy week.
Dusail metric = 16.6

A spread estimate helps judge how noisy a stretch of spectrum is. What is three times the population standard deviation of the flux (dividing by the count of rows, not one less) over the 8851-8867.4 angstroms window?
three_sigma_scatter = 0.188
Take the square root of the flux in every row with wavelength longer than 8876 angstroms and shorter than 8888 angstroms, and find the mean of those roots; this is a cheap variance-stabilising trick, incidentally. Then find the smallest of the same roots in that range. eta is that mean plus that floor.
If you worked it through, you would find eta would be 4.057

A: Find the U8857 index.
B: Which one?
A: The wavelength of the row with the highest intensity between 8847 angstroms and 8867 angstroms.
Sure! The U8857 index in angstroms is 8847.97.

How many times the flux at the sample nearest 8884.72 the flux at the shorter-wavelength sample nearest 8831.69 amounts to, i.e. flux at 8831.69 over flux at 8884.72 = 1.01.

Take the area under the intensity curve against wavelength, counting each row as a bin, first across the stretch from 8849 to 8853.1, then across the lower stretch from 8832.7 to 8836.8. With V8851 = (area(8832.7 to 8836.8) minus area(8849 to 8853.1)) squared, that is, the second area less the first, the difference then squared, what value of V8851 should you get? 0.3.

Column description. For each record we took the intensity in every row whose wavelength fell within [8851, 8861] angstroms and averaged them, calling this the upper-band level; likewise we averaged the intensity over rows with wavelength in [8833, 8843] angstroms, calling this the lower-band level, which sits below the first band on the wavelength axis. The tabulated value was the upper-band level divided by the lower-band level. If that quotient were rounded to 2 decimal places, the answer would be 1.00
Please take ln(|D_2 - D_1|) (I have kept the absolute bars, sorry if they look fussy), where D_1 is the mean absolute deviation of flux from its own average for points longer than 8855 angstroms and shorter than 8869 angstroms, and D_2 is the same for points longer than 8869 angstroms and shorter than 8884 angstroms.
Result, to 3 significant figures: -3.44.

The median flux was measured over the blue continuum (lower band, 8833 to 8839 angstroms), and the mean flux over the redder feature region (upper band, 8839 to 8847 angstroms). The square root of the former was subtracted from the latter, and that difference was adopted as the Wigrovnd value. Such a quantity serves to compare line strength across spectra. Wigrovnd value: 2.04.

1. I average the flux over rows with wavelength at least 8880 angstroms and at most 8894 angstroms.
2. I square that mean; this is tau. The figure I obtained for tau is 17.2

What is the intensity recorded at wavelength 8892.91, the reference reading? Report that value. 4.147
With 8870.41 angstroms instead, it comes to 4.098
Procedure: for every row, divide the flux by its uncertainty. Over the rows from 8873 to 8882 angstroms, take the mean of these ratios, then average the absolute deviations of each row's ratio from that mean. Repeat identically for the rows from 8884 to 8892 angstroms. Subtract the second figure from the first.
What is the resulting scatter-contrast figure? -28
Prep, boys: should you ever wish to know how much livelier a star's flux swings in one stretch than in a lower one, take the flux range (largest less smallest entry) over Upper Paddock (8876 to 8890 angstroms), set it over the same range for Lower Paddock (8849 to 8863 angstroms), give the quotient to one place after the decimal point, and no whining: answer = 1.0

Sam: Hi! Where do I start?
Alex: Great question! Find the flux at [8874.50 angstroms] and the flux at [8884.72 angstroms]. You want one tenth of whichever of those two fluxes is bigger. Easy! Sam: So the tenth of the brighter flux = 0.415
